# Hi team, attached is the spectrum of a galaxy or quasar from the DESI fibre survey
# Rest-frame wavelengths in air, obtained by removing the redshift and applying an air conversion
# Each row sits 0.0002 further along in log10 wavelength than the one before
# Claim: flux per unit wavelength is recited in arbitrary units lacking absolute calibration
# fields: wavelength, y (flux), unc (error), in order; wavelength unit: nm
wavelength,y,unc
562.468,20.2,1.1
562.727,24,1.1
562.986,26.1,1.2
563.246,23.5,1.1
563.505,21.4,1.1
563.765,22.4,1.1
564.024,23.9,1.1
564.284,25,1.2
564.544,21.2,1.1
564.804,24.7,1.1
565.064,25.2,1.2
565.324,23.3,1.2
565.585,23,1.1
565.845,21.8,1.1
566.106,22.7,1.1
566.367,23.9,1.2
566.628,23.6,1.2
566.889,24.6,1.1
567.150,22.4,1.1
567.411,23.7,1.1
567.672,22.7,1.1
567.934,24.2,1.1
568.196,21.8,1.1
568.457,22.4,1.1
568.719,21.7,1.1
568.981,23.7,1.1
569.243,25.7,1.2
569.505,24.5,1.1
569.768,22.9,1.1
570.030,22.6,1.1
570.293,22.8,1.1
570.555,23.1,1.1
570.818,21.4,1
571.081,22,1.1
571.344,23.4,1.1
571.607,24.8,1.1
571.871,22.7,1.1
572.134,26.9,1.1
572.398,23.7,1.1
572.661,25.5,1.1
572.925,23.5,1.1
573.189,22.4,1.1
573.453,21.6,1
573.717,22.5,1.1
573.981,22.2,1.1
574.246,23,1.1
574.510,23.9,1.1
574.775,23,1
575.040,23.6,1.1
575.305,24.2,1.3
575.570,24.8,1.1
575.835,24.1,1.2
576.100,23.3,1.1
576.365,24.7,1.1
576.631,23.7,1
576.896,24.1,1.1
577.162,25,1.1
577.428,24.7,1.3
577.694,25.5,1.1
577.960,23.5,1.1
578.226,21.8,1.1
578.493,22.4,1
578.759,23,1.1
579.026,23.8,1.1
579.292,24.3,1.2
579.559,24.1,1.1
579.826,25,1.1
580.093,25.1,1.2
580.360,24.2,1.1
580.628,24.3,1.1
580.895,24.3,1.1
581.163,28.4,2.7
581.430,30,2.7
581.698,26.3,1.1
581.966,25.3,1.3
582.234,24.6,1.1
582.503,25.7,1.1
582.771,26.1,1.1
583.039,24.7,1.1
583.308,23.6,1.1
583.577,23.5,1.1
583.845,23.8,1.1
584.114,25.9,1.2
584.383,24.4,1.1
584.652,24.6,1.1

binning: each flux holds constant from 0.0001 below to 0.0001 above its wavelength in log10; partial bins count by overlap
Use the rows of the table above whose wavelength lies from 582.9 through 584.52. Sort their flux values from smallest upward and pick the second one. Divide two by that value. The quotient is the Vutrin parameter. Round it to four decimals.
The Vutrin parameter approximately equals 0.0847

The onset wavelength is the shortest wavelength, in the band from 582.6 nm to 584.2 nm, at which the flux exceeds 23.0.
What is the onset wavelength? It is 582.771 nm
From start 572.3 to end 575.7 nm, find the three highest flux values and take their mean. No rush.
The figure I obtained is 24.8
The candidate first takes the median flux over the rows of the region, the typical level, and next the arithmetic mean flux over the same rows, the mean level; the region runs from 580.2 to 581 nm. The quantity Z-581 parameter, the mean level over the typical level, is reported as 1.00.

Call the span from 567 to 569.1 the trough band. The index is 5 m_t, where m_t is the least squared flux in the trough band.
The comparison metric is 2354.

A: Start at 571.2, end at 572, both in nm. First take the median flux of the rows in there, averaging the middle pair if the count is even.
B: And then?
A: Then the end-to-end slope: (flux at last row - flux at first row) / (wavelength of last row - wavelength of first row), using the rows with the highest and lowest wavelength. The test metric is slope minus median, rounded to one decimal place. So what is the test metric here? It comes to -24.7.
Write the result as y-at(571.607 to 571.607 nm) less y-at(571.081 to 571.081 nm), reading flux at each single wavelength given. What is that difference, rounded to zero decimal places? 3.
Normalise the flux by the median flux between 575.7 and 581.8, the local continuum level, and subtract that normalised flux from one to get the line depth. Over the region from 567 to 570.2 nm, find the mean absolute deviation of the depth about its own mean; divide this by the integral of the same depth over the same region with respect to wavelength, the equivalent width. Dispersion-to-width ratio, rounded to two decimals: 0.28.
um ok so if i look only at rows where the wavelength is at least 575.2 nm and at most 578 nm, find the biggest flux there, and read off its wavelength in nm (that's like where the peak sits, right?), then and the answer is 577.694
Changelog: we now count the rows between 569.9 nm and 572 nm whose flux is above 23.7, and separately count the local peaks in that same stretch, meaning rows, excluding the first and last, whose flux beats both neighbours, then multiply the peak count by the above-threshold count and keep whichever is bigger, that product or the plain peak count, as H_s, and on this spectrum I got 2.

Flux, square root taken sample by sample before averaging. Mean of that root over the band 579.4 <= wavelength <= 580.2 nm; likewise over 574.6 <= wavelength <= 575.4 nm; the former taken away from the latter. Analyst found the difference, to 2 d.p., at -0.12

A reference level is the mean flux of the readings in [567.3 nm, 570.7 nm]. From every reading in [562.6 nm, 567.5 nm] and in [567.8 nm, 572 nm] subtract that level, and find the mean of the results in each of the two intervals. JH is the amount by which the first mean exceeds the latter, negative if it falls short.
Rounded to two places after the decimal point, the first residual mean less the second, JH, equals 0.39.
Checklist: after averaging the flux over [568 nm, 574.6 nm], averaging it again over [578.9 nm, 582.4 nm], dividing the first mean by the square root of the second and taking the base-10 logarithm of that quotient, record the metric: 0.664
